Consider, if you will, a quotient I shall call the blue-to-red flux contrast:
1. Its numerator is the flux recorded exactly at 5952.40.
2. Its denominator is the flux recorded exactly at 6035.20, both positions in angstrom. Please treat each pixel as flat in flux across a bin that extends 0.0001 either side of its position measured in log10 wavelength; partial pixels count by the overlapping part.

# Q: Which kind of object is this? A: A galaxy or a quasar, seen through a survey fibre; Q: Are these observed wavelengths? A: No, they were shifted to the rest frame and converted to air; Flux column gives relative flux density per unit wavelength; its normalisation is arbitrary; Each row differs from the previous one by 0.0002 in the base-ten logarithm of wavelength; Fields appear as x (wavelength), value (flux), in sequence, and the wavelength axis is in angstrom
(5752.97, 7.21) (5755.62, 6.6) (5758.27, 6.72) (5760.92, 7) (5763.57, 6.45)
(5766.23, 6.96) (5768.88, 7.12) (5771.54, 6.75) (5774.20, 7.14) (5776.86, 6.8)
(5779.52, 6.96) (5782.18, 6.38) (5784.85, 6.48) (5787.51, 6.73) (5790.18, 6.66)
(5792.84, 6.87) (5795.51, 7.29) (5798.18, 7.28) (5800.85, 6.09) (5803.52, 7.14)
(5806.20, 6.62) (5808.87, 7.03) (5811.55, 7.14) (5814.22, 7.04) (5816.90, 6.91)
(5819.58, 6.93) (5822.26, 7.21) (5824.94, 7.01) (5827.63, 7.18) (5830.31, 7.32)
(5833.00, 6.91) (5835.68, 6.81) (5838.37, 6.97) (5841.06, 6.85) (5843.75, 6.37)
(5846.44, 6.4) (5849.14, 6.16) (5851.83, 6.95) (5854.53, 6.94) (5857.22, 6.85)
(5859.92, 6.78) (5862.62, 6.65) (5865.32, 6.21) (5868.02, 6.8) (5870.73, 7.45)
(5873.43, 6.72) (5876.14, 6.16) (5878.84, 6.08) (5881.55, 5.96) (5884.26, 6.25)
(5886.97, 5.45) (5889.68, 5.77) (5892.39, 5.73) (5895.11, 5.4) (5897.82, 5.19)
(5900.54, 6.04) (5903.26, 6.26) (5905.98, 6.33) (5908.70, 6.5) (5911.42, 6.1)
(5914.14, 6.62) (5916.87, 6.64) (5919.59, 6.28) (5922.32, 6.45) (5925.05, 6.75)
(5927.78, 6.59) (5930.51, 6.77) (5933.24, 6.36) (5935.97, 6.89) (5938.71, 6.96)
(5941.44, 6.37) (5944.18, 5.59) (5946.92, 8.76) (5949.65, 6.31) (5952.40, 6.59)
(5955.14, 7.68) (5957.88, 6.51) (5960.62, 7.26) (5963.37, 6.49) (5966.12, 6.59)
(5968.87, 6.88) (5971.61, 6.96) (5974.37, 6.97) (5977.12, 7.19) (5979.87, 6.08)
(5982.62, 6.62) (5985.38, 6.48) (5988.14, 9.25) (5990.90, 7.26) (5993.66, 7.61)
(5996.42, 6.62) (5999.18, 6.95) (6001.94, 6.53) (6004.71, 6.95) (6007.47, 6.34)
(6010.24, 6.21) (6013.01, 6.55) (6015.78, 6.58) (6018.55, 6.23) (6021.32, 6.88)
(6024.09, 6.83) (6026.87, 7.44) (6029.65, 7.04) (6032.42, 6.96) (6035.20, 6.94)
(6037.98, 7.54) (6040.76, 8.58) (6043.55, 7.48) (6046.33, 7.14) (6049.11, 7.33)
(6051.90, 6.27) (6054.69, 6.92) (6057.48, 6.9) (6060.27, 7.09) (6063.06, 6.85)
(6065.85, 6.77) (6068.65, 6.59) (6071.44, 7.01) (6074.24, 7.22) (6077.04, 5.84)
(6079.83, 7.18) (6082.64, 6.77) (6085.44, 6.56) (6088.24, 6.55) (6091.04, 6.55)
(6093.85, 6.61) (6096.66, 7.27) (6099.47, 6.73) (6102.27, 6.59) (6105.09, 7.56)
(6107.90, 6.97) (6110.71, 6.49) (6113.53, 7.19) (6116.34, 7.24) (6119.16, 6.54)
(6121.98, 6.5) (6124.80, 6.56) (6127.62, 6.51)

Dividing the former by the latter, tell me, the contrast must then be 0.95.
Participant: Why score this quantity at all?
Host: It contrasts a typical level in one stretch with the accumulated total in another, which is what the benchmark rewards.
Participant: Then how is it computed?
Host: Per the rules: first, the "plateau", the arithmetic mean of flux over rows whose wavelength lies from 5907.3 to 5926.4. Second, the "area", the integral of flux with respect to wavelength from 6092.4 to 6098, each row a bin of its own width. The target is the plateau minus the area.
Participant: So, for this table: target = -32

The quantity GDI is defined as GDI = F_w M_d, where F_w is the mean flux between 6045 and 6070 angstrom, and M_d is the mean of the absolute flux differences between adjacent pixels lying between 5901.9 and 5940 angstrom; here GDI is 1.78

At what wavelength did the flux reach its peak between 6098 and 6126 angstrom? 6105.09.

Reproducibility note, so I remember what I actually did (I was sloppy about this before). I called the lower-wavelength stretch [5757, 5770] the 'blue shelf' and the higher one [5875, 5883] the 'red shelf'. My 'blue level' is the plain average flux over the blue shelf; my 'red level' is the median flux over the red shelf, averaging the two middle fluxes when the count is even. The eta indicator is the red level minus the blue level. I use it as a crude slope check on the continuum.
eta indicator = -0.8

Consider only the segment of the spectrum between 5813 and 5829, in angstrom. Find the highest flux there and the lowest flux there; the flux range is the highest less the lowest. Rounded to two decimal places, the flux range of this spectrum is 0.30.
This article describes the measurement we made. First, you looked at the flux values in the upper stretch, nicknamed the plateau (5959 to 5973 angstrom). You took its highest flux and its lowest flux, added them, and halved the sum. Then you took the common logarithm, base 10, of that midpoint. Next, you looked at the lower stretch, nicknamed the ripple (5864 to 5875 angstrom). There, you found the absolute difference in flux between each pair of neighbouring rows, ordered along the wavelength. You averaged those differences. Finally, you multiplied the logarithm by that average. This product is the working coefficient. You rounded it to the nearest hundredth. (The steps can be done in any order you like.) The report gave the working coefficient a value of 0.55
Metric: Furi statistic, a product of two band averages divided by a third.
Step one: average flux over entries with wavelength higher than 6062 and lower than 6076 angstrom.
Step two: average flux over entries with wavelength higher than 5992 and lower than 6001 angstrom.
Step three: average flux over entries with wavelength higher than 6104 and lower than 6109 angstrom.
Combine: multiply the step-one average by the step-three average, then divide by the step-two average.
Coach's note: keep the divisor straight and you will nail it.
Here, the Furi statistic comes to 7.1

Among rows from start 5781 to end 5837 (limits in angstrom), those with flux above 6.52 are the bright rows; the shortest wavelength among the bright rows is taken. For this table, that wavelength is 5787.51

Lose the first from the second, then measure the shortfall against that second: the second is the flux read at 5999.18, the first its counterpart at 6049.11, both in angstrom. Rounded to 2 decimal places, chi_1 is -0.05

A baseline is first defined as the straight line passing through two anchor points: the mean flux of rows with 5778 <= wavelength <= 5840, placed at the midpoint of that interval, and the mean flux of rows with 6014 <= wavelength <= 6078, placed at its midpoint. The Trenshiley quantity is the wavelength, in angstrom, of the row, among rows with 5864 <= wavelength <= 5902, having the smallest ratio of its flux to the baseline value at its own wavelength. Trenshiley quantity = 5897.82 angstrom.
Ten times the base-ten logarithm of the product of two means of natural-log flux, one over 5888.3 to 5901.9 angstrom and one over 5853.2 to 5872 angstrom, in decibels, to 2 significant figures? 5.2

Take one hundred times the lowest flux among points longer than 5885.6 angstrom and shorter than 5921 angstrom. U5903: 519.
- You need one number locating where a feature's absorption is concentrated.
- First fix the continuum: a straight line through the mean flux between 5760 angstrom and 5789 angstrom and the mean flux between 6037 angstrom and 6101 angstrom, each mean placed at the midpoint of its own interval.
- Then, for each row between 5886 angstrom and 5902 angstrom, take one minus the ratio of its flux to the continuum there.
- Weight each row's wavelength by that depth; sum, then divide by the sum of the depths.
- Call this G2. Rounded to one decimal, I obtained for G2 5893.6 angstrom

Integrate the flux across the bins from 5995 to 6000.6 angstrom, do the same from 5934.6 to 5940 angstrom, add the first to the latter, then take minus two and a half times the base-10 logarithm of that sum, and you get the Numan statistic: -4.69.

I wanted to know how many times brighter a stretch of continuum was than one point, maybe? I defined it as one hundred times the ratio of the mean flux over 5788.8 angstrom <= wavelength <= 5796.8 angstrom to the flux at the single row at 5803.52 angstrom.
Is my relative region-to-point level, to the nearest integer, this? 97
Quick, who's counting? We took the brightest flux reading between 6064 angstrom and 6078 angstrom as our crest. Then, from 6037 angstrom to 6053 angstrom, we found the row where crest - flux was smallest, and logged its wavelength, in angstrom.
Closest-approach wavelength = 6040.76 angstrom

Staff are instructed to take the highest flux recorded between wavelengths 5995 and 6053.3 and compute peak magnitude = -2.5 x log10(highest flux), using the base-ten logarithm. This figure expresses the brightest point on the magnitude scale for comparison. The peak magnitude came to -2.33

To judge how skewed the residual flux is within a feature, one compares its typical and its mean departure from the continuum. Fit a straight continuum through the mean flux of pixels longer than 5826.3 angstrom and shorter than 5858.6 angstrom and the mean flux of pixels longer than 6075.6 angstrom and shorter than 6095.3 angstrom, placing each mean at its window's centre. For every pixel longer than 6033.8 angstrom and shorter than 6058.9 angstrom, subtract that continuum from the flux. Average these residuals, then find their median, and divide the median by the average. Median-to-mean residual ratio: 0.8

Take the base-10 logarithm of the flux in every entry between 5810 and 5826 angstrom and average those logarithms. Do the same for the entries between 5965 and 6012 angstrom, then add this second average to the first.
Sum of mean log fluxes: 1.685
